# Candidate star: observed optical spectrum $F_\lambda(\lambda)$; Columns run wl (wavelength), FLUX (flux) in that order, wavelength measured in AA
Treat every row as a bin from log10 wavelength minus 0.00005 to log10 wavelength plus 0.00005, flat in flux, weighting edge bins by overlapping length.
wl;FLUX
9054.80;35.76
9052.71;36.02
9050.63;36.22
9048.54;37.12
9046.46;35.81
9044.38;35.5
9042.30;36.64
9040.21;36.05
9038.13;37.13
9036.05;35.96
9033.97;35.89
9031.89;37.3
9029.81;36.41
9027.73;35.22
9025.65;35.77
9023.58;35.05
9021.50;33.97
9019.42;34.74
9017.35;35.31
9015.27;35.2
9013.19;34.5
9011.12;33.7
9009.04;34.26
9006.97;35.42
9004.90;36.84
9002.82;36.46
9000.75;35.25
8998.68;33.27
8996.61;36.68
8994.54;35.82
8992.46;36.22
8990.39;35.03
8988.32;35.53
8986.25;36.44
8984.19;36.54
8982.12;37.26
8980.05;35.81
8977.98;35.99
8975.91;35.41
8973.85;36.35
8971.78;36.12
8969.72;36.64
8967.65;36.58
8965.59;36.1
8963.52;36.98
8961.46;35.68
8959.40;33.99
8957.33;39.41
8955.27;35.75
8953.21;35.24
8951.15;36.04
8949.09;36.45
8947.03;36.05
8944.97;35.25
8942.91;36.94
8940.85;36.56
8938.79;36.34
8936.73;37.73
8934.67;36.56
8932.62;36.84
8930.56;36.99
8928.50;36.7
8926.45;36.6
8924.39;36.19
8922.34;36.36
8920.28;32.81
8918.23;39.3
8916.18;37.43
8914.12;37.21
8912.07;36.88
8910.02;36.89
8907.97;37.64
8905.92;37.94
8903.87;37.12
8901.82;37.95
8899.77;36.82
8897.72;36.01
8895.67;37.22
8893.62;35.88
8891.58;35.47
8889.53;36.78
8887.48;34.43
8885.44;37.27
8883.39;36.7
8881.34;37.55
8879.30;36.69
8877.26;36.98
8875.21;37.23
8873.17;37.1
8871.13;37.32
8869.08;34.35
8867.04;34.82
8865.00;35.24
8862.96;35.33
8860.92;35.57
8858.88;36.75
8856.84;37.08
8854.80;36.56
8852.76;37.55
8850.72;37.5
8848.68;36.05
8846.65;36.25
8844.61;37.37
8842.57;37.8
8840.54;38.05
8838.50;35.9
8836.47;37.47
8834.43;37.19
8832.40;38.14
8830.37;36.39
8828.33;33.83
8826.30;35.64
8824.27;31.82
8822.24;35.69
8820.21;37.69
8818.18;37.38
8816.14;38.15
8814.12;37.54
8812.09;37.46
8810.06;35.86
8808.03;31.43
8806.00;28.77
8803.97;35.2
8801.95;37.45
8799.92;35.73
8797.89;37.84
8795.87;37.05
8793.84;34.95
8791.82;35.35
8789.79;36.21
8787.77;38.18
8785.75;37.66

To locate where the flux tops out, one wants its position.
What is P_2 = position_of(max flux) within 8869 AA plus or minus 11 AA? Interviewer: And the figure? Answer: 8871.13 AA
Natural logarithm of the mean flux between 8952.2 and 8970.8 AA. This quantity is 3.59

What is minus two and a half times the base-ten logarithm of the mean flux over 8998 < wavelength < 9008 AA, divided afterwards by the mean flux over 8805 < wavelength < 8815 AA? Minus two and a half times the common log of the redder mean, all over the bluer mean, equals -0.113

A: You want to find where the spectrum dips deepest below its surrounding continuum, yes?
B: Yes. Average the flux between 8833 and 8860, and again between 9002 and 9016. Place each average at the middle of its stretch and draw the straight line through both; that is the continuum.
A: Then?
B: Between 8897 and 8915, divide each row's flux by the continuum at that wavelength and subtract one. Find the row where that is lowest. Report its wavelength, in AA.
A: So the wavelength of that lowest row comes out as 8897.72 AA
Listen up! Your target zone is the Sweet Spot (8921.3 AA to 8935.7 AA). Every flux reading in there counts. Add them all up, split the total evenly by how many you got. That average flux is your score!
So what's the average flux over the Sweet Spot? 36.6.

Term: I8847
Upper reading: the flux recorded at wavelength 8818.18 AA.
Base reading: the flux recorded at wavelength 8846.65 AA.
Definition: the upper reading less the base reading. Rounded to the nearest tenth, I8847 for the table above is 1.1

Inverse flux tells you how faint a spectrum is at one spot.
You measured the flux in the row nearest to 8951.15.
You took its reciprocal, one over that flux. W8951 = 0.0277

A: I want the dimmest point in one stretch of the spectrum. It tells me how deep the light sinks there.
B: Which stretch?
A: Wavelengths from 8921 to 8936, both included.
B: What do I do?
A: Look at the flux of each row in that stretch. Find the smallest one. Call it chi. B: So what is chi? 36.19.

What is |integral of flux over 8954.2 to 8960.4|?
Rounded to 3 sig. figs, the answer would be 225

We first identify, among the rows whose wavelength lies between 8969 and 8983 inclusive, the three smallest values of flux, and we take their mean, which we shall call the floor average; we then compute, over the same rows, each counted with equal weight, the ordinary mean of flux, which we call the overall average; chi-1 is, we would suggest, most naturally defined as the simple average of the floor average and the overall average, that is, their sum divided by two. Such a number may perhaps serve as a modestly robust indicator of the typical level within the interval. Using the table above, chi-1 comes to 36.0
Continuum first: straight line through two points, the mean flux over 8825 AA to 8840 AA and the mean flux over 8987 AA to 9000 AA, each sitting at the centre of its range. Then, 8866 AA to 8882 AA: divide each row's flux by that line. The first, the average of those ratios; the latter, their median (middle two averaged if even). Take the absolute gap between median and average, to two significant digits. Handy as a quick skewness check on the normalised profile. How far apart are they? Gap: 0.015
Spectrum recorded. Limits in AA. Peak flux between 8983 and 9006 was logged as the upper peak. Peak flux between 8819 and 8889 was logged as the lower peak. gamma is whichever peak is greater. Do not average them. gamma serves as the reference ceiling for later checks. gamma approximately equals 38.1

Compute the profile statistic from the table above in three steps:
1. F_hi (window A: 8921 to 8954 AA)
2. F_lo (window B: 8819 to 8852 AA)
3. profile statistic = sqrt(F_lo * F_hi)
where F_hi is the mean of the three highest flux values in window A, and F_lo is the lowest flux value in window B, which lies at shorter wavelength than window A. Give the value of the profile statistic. 34.4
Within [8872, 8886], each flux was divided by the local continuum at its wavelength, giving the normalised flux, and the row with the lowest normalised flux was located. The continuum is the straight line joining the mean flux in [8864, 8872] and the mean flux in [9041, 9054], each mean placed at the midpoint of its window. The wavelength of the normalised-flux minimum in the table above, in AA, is 8883.39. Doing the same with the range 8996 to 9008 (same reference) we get 8998.68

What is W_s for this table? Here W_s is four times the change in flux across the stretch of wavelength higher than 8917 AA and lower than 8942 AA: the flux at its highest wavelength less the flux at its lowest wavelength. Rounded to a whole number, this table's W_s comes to -11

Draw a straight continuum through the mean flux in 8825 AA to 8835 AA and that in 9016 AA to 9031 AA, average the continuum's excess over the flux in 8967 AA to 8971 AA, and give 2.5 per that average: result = -2.3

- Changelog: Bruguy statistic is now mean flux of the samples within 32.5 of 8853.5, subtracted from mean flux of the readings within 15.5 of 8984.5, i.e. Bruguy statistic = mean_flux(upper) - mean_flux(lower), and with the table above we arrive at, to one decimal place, -0.5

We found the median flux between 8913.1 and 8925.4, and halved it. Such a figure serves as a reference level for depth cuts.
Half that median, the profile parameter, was 18.4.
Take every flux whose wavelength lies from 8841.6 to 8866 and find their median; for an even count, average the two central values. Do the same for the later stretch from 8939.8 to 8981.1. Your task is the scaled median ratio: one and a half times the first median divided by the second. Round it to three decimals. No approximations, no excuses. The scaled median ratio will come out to 1.524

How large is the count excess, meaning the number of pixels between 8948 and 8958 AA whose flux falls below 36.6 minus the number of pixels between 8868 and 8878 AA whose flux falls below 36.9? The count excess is 3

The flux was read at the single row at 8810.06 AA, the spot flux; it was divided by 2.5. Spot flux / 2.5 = 14.3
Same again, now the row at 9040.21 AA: 14.4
